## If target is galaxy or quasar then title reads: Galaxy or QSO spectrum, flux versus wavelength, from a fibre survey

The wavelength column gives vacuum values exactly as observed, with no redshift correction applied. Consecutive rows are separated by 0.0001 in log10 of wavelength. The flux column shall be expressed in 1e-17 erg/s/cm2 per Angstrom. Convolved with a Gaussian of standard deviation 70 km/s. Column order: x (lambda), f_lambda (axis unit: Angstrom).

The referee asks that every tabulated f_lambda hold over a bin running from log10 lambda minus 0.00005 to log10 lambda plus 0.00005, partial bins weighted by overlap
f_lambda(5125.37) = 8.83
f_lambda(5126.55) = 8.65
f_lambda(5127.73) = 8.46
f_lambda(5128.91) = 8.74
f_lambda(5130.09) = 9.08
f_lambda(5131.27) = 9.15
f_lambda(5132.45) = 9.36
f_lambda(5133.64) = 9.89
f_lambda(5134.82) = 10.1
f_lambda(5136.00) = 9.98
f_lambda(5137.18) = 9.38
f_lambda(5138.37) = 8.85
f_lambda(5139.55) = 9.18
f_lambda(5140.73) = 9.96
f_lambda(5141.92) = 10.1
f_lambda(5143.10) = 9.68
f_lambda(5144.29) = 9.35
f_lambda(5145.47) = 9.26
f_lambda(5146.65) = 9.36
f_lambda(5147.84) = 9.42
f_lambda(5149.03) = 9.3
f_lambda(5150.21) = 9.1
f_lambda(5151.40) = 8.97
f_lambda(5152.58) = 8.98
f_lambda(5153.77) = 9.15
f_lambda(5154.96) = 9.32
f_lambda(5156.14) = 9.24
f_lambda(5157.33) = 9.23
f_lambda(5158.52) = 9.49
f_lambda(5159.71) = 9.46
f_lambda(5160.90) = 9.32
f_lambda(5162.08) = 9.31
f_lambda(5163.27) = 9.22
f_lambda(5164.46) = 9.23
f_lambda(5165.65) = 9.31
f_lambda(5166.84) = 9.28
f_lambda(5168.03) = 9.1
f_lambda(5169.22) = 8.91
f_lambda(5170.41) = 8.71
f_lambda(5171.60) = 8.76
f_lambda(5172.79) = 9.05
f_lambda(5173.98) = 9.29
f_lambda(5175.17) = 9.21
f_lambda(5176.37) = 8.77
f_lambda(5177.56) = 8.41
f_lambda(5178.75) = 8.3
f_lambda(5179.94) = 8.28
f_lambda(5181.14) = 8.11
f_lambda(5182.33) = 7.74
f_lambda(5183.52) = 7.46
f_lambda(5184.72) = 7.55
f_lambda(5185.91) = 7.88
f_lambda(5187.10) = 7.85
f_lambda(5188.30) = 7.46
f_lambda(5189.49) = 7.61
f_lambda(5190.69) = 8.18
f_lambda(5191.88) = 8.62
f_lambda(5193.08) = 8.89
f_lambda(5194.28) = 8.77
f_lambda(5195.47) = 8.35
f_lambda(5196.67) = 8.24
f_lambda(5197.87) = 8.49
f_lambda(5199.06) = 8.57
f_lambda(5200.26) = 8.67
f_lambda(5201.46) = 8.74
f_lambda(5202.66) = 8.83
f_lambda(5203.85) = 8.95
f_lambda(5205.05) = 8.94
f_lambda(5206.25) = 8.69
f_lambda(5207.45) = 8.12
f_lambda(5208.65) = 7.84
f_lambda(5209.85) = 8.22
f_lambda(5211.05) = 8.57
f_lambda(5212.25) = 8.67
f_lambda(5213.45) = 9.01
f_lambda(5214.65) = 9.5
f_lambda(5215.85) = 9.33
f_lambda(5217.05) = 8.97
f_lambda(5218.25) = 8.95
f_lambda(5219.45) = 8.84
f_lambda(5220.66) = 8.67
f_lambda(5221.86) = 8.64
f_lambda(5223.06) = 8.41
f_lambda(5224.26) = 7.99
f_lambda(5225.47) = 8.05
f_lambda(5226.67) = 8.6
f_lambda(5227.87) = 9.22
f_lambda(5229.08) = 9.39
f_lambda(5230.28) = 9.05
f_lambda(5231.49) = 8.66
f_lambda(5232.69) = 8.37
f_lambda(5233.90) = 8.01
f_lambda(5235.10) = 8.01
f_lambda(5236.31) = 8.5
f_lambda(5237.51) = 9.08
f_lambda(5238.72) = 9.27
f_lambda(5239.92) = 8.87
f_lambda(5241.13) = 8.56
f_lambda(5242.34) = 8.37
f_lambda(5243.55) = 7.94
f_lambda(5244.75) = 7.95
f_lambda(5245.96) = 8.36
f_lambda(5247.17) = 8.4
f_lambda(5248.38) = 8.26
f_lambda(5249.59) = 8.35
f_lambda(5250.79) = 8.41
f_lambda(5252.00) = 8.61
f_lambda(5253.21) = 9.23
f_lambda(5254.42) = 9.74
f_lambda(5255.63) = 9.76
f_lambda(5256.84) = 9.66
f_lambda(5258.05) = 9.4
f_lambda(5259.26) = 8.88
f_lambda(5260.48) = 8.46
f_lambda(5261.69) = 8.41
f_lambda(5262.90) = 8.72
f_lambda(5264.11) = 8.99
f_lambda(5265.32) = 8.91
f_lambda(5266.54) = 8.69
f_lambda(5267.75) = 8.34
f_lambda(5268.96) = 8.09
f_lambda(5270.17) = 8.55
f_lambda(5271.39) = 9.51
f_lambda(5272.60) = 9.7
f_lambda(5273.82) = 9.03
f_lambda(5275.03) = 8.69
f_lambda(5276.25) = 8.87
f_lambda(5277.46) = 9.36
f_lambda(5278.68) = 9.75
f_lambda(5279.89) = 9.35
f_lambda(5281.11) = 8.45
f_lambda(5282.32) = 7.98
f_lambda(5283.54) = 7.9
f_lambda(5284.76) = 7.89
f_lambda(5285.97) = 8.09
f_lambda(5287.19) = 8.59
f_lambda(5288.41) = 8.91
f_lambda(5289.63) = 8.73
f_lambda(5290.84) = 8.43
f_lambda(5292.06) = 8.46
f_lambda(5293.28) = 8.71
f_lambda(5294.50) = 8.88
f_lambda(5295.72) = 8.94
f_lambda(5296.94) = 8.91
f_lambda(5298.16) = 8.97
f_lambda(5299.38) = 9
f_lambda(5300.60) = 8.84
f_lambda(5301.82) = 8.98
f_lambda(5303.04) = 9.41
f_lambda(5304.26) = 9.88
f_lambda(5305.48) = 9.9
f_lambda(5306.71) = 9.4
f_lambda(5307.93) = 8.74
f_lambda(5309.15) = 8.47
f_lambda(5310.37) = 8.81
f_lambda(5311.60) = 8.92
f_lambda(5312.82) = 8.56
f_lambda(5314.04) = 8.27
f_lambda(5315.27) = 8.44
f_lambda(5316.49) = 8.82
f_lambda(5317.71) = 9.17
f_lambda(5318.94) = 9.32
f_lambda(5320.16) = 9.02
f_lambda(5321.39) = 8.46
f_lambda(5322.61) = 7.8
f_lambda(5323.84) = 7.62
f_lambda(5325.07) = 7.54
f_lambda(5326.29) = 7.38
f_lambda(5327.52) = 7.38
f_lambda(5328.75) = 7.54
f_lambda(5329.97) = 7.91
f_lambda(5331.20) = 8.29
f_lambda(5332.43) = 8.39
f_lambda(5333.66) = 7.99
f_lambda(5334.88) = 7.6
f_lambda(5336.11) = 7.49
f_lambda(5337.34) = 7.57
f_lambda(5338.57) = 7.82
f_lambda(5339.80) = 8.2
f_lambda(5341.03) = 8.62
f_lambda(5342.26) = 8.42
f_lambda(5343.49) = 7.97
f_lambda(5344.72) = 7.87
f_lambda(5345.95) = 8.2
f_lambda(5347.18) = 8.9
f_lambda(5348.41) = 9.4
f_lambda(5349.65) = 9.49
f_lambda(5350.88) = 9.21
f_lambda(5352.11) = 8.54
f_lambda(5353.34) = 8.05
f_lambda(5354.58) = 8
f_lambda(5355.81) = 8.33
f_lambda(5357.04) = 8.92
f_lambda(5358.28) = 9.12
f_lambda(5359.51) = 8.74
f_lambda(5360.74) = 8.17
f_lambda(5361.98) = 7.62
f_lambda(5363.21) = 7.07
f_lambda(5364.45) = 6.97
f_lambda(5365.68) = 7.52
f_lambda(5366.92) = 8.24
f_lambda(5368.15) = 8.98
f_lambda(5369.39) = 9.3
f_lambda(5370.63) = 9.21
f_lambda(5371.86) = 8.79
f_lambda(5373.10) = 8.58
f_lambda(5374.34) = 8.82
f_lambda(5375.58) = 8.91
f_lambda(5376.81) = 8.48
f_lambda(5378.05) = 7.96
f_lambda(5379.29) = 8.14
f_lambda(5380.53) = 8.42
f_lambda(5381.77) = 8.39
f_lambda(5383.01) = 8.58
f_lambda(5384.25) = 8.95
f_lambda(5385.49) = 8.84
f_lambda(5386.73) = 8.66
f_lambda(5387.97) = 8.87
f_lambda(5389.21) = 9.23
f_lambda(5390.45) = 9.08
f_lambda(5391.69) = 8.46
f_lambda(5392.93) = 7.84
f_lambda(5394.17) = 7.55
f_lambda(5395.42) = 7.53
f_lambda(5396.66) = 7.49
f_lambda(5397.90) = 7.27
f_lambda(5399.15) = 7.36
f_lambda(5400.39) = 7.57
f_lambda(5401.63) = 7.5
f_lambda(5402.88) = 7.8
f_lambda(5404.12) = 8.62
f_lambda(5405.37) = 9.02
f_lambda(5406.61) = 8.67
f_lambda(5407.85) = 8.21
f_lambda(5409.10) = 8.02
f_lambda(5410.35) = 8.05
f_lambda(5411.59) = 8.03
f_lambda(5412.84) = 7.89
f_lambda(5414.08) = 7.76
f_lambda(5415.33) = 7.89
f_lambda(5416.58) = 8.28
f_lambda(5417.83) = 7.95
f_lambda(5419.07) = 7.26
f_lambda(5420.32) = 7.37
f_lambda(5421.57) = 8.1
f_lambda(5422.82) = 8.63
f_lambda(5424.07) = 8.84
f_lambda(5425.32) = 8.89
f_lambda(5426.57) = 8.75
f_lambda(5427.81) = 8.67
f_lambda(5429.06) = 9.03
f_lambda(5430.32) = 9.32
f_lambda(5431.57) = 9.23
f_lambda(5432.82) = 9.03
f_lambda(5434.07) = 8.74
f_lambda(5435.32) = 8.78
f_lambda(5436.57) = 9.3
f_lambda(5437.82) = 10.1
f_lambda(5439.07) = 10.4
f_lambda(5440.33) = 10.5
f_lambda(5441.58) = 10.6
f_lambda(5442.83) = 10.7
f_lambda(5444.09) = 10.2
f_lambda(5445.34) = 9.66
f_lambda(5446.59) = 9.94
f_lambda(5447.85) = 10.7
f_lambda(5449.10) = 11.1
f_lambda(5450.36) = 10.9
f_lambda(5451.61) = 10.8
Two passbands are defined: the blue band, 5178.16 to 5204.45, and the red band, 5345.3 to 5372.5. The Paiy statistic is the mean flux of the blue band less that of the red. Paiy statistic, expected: -0.2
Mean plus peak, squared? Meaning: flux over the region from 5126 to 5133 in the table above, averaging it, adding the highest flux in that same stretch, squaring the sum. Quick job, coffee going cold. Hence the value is 334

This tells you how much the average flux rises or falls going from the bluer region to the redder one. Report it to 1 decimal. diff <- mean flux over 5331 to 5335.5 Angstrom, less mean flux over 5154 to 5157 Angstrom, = -1.2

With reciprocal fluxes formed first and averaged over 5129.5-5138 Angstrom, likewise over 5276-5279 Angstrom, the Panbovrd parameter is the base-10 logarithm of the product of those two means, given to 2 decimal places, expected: -1.95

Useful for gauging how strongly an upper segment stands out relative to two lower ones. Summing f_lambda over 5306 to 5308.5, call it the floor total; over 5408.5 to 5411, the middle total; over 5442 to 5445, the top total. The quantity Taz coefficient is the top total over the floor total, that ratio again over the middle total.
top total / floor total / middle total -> 0.072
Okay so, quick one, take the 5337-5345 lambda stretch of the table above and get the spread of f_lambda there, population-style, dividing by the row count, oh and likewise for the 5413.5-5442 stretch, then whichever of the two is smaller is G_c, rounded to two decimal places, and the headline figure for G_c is 0.34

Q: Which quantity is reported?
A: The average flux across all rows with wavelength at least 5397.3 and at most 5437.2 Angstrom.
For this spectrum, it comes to 8.31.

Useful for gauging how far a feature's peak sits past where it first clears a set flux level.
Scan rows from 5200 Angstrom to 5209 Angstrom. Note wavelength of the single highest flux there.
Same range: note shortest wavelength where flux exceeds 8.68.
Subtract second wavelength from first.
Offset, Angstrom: 2.4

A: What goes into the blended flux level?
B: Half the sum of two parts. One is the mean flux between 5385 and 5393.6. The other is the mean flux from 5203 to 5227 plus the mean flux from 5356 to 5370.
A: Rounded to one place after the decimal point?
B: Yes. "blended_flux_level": 12.8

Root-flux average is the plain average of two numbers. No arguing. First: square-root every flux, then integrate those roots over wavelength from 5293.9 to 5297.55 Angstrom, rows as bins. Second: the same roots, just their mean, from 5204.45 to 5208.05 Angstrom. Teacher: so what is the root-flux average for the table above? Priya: 6.9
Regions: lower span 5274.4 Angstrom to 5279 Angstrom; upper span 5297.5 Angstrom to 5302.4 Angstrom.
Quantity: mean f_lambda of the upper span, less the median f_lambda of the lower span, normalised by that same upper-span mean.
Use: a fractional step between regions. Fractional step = -0.02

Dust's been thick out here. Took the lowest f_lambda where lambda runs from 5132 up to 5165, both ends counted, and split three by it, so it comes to 0.34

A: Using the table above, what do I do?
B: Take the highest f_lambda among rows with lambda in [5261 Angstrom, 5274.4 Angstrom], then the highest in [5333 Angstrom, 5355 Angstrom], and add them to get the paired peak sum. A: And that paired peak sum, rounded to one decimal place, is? 19.2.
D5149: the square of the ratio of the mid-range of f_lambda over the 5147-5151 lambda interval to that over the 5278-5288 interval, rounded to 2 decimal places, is 1.10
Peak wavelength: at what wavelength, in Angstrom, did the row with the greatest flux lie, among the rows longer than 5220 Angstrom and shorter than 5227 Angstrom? 5220.66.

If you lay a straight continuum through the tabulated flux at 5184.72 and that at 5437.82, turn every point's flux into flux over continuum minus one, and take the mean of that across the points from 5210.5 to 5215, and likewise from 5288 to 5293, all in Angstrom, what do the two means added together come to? 0.14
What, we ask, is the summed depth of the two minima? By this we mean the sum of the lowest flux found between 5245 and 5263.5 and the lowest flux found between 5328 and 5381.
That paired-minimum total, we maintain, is 15.2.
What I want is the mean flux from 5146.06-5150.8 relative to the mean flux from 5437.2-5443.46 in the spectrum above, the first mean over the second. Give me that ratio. 0.89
